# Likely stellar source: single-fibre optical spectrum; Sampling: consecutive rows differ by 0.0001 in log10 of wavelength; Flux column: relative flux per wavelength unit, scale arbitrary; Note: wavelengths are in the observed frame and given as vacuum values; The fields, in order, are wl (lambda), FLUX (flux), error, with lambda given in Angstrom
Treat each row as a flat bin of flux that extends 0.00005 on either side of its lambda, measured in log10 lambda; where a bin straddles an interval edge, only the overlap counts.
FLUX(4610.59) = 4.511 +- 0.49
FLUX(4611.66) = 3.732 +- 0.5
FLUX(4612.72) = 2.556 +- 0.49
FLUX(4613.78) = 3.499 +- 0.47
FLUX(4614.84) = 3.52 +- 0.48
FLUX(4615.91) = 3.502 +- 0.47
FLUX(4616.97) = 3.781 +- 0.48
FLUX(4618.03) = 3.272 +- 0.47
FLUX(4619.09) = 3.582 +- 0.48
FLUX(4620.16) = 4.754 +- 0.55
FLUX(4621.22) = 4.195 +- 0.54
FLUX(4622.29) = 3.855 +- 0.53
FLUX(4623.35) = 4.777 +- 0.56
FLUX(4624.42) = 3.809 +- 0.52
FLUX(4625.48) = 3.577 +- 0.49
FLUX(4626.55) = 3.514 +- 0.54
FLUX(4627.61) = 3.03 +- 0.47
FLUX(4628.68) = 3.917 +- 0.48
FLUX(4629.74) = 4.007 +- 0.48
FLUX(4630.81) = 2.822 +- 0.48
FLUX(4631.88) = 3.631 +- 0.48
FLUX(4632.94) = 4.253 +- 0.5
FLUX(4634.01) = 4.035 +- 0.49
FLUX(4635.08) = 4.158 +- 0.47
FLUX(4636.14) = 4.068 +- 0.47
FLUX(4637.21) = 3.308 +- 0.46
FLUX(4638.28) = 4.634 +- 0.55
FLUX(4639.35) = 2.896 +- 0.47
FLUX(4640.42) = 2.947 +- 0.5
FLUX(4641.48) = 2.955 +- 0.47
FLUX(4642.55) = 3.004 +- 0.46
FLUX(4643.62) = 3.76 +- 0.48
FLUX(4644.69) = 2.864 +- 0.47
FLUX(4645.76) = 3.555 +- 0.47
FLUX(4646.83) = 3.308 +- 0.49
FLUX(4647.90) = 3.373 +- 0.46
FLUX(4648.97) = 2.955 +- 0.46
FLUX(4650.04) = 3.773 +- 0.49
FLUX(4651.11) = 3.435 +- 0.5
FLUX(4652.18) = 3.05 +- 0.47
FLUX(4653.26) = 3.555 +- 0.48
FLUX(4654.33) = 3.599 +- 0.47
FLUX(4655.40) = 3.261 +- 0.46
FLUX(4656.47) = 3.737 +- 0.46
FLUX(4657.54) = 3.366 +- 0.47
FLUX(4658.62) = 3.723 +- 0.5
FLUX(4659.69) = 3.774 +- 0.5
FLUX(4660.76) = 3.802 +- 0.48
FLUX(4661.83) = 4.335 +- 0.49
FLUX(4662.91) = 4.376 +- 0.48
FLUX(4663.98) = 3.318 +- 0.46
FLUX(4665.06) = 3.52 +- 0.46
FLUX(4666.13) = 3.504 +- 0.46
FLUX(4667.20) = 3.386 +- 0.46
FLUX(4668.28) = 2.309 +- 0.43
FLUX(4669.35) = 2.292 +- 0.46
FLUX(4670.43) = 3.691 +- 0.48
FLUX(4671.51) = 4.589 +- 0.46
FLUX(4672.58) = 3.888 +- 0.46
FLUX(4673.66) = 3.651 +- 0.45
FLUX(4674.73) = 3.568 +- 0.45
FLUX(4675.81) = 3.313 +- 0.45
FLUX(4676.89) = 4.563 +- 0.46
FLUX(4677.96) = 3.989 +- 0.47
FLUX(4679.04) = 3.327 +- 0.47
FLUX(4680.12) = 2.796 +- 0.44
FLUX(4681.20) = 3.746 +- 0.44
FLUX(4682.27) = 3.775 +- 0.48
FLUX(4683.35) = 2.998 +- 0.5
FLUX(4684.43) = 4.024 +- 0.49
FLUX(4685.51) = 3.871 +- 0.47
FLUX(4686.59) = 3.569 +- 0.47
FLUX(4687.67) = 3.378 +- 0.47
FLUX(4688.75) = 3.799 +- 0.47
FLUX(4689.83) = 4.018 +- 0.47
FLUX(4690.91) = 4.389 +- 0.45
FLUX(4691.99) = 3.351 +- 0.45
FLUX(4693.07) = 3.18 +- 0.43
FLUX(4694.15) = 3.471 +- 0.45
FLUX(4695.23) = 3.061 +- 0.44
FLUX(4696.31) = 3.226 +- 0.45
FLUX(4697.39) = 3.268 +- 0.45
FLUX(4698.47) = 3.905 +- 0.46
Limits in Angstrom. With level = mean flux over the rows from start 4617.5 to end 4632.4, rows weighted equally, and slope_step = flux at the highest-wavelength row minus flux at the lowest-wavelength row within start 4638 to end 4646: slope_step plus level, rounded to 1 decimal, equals 2.7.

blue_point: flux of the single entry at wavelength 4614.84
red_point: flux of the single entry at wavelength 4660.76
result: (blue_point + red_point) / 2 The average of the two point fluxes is 3.66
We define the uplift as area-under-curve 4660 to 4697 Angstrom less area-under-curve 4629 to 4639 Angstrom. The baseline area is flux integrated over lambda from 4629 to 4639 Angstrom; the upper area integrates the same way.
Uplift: 94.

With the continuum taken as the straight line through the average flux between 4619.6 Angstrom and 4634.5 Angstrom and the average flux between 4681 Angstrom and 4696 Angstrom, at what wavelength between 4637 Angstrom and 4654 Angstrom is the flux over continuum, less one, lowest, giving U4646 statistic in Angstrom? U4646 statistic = 4644.69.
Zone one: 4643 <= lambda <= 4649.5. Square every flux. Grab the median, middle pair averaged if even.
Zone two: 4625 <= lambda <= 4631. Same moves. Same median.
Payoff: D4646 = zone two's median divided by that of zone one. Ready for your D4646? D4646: 1.13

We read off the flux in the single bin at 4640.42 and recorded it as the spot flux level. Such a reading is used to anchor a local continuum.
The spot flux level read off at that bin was 2.947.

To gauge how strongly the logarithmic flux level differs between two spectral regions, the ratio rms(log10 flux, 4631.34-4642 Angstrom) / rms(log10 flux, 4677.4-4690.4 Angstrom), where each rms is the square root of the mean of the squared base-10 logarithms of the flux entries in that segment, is 1.02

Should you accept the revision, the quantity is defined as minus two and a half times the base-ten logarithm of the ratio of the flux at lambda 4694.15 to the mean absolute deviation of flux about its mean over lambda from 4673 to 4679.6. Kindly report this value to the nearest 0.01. -2.46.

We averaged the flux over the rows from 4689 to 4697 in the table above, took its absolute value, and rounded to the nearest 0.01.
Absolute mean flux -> 3.53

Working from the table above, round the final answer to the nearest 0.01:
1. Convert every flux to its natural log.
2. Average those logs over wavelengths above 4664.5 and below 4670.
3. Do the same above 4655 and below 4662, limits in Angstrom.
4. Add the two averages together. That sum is 2.39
